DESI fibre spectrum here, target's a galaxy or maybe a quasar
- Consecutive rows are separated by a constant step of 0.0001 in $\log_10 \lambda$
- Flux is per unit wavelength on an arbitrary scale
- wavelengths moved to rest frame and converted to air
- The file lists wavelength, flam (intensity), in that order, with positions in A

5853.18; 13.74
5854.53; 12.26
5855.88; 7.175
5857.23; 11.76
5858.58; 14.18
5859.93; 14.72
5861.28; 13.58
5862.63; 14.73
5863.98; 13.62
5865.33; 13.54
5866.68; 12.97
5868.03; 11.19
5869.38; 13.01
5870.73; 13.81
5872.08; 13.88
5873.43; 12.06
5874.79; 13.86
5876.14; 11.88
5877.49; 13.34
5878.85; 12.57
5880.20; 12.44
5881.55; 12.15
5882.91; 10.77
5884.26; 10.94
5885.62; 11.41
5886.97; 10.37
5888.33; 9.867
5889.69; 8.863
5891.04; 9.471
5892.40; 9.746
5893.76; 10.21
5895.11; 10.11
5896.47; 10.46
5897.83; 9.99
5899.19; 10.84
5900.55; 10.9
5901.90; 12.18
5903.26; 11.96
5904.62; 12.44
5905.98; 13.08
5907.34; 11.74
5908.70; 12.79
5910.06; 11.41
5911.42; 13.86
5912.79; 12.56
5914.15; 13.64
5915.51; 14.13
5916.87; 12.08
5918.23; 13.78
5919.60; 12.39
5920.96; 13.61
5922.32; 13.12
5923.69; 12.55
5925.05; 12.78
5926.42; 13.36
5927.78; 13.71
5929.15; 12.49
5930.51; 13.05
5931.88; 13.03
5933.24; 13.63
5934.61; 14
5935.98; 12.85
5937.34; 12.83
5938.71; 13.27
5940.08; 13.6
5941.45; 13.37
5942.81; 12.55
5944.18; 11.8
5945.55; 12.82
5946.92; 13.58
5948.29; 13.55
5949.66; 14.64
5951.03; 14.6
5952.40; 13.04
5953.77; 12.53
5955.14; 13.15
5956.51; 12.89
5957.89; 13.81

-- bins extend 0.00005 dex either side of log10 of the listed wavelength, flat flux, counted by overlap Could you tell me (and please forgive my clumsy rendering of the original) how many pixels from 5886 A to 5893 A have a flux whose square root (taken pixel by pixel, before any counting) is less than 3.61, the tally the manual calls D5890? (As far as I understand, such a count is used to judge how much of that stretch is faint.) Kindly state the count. 5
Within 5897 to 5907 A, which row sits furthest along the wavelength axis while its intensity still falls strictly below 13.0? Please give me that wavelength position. 5904.62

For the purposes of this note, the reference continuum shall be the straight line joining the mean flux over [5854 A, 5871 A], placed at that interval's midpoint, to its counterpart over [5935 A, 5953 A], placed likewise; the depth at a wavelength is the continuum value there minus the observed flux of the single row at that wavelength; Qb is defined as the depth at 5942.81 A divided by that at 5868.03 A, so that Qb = 0.4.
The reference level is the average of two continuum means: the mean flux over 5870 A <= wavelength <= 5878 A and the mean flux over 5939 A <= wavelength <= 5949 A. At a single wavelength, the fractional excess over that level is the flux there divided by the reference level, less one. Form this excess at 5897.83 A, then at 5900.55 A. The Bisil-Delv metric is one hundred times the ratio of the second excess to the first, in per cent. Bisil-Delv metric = 71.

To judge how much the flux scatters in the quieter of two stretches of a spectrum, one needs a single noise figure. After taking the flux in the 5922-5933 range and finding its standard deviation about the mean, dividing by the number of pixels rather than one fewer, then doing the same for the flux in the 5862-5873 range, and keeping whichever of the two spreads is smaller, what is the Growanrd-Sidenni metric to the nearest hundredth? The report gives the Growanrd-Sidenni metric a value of 0.38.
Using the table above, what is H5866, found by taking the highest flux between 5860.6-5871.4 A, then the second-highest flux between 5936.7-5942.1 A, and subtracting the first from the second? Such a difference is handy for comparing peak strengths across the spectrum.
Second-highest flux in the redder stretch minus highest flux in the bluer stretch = -1.4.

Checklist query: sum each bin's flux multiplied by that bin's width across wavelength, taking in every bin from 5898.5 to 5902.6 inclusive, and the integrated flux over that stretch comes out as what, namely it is 46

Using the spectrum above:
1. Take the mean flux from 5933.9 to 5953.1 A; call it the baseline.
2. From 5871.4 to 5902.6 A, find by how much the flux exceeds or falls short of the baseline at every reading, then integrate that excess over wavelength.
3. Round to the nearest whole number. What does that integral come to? -65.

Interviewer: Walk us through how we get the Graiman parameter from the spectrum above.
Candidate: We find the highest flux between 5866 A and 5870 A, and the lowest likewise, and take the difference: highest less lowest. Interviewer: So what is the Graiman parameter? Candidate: 1.8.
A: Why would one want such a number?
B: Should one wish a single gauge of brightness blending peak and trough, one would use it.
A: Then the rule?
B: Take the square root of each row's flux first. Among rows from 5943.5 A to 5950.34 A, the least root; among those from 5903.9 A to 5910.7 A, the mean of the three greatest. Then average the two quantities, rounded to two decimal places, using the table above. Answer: 3.50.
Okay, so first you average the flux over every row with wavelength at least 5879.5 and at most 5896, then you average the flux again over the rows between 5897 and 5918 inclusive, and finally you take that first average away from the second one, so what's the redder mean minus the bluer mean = 1.7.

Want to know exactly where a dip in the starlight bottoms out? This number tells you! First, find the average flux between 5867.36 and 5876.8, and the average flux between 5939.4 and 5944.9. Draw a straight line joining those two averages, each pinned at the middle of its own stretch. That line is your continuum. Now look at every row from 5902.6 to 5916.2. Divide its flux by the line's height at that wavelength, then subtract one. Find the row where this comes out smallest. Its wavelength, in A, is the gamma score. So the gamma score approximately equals 5910.06 A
